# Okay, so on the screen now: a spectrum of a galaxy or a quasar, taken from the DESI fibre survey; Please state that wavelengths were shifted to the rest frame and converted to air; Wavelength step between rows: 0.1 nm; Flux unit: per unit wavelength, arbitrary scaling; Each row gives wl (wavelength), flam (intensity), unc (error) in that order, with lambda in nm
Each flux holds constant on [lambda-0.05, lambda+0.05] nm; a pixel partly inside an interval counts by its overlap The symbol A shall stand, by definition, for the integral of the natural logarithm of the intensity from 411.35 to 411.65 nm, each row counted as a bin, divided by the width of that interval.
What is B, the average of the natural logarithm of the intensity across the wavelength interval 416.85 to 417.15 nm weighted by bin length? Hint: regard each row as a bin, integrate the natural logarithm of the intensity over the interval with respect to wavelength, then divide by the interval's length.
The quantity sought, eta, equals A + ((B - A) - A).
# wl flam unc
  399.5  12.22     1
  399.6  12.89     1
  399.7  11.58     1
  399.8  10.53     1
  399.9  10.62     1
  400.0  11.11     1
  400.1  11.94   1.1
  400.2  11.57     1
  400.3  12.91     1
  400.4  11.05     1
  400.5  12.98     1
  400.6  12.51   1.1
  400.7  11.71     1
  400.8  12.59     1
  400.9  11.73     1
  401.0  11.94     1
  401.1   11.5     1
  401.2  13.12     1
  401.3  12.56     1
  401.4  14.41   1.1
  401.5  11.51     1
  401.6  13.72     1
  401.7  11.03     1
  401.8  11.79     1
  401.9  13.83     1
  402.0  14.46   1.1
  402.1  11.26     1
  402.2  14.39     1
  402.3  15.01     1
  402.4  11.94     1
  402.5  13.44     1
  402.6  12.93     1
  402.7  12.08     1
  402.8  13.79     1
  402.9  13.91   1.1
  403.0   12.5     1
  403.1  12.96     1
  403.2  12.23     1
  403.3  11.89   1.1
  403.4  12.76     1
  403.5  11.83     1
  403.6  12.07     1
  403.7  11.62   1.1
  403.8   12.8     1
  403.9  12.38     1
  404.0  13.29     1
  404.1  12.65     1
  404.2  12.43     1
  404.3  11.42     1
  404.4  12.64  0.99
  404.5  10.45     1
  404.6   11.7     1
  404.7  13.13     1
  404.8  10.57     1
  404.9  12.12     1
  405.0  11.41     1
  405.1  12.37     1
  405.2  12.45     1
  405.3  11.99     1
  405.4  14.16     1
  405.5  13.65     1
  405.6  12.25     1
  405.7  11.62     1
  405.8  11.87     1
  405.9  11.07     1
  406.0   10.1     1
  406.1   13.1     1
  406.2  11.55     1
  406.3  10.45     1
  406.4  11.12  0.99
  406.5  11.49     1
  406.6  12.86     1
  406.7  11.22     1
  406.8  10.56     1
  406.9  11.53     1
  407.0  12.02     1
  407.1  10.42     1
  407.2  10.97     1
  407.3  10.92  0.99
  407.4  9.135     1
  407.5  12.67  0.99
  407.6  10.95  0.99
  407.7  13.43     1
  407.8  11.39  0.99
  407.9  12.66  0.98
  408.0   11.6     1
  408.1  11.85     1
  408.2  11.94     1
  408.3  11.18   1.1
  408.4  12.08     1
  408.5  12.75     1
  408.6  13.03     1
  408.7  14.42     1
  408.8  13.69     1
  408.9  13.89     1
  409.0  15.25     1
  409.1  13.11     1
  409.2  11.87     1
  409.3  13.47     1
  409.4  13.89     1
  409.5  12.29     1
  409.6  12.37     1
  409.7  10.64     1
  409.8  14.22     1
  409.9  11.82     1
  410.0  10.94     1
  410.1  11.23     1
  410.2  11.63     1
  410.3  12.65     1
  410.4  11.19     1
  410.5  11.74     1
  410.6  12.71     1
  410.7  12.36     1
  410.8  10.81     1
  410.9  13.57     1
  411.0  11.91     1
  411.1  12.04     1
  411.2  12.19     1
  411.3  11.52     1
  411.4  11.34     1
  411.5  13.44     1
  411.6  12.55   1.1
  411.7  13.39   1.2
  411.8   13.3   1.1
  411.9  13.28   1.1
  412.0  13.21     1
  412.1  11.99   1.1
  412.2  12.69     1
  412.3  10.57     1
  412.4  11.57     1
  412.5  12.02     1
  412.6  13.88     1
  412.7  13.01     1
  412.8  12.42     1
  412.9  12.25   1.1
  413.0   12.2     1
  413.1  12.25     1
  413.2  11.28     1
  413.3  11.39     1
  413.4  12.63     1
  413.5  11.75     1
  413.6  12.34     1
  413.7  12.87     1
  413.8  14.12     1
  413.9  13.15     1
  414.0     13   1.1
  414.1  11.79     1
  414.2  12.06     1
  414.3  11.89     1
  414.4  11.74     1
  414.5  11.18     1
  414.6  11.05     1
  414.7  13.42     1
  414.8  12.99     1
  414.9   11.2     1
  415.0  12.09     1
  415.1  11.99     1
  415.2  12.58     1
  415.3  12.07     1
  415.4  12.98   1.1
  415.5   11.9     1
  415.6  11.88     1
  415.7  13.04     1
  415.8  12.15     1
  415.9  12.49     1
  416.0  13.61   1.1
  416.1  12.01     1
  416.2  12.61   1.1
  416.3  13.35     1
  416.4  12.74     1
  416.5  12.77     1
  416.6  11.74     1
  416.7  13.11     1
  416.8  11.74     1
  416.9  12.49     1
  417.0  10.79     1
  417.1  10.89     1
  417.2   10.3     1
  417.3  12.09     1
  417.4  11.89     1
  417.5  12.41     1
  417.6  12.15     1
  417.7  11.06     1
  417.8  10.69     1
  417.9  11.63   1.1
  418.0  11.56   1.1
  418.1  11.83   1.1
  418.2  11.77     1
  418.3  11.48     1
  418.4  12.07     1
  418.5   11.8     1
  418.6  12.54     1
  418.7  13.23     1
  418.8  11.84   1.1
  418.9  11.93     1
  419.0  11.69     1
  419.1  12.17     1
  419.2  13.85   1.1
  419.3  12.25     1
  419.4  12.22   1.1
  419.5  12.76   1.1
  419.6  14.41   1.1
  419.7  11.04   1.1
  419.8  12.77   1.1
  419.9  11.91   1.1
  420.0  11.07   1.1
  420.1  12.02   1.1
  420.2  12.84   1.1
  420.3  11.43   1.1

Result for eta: -0.09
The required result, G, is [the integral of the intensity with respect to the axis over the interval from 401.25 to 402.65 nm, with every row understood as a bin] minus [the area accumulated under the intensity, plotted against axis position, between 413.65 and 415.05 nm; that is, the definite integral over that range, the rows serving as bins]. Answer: 1.0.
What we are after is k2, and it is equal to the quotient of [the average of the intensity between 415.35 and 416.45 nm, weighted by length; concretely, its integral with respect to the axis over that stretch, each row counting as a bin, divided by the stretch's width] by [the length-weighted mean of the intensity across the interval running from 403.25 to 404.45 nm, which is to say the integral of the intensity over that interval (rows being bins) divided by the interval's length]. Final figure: 1.02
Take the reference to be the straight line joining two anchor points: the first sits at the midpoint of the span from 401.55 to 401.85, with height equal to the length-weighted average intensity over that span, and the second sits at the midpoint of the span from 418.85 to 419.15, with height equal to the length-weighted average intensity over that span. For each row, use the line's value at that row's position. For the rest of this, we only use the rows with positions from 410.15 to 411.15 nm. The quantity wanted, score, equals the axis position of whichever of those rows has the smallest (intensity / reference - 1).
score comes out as 410.8 nm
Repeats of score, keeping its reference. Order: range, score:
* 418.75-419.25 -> 419.0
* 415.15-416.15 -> 415.6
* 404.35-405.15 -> 404.5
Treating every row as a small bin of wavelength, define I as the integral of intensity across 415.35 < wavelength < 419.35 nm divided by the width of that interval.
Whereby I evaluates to 12.1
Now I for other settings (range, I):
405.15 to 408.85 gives 11.9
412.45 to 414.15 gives 12.5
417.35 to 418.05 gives 11.6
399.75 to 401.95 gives 12.1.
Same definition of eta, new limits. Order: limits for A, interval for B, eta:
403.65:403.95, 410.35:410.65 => -0.03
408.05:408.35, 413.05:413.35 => 0.00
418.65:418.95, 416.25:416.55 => 0.05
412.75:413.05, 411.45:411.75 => 0.07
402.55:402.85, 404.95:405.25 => -0.07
